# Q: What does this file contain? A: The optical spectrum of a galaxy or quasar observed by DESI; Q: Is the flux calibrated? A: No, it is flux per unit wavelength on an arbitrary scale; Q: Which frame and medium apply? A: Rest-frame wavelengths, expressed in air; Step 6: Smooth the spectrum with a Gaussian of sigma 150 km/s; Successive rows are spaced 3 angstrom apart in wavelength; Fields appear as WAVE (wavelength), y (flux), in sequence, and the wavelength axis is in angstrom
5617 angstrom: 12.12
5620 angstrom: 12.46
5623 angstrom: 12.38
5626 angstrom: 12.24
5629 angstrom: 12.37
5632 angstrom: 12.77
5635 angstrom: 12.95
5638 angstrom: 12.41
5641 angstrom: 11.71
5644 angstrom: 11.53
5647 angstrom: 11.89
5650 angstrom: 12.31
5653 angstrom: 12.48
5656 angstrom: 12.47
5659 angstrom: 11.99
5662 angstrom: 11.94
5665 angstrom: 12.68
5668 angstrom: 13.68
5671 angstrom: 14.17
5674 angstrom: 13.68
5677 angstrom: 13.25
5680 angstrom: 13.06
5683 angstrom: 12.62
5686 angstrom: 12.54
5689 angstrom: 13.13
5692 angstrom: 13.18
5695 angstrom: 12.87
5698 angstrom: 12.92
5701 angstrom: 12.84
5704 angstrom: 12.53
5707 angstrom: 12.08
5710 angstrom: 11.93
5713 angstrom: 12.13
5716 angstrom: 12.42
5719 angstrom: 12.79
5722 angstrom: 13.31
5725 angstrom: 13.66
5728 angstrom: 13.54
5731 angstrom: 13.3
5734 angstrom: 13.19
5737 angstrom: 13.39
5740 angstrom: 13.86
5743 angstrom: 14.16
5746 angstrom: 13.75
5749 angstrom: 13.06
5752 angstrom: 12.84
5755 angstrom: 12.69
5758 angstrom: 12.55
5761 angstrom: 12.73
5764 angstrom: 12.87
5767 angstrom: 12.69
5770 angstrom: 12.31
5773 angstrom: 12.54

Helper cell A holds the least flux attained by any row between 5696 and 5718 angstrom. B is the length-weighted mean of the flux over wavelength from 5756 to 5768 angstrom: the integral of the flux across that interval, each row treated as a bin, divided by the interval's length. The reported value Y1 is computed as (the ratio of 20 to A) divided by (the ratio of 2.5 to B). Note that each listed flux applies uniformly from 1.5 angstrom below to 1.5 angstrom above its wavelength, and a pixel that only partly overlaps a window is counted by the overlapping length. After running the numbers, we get 8.5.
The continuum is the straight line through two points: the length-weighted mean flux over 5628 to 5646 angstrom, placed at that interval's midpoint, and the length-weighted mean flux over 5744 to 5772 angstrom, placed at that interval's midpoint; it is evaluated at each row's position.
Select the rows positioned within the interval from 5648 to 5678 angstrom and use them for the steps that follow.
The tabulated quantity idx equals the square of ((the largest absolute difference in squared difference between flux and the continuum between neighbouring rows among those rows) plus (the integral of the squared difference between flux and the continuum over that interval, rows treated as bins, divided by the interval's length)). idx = 4.9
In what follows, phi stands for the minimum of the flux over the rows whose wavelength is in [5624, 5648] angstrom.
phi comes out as 11.53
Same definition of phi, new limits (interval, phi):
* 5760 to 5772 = 12.31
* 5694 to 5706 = 12.53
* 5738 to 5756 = 12.69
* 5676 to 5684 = 12.62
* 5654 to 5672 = 11.94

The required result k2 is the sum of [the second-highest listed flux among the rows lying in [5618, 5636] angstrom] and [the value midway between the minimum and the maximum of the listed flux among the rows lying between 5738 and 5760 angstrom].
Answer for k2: 26.1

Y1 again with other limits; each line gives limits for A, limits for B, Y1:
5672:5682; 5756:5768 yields 7.8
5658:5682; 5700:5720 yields 8.3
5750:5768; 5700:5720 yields 7.9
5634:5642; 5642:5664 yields 8.3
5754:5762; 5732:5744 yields 8.7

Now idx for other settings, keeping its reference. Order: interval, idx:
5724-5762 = 2.3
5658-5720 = 3.9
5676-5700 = 0.4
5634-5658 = 0.4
